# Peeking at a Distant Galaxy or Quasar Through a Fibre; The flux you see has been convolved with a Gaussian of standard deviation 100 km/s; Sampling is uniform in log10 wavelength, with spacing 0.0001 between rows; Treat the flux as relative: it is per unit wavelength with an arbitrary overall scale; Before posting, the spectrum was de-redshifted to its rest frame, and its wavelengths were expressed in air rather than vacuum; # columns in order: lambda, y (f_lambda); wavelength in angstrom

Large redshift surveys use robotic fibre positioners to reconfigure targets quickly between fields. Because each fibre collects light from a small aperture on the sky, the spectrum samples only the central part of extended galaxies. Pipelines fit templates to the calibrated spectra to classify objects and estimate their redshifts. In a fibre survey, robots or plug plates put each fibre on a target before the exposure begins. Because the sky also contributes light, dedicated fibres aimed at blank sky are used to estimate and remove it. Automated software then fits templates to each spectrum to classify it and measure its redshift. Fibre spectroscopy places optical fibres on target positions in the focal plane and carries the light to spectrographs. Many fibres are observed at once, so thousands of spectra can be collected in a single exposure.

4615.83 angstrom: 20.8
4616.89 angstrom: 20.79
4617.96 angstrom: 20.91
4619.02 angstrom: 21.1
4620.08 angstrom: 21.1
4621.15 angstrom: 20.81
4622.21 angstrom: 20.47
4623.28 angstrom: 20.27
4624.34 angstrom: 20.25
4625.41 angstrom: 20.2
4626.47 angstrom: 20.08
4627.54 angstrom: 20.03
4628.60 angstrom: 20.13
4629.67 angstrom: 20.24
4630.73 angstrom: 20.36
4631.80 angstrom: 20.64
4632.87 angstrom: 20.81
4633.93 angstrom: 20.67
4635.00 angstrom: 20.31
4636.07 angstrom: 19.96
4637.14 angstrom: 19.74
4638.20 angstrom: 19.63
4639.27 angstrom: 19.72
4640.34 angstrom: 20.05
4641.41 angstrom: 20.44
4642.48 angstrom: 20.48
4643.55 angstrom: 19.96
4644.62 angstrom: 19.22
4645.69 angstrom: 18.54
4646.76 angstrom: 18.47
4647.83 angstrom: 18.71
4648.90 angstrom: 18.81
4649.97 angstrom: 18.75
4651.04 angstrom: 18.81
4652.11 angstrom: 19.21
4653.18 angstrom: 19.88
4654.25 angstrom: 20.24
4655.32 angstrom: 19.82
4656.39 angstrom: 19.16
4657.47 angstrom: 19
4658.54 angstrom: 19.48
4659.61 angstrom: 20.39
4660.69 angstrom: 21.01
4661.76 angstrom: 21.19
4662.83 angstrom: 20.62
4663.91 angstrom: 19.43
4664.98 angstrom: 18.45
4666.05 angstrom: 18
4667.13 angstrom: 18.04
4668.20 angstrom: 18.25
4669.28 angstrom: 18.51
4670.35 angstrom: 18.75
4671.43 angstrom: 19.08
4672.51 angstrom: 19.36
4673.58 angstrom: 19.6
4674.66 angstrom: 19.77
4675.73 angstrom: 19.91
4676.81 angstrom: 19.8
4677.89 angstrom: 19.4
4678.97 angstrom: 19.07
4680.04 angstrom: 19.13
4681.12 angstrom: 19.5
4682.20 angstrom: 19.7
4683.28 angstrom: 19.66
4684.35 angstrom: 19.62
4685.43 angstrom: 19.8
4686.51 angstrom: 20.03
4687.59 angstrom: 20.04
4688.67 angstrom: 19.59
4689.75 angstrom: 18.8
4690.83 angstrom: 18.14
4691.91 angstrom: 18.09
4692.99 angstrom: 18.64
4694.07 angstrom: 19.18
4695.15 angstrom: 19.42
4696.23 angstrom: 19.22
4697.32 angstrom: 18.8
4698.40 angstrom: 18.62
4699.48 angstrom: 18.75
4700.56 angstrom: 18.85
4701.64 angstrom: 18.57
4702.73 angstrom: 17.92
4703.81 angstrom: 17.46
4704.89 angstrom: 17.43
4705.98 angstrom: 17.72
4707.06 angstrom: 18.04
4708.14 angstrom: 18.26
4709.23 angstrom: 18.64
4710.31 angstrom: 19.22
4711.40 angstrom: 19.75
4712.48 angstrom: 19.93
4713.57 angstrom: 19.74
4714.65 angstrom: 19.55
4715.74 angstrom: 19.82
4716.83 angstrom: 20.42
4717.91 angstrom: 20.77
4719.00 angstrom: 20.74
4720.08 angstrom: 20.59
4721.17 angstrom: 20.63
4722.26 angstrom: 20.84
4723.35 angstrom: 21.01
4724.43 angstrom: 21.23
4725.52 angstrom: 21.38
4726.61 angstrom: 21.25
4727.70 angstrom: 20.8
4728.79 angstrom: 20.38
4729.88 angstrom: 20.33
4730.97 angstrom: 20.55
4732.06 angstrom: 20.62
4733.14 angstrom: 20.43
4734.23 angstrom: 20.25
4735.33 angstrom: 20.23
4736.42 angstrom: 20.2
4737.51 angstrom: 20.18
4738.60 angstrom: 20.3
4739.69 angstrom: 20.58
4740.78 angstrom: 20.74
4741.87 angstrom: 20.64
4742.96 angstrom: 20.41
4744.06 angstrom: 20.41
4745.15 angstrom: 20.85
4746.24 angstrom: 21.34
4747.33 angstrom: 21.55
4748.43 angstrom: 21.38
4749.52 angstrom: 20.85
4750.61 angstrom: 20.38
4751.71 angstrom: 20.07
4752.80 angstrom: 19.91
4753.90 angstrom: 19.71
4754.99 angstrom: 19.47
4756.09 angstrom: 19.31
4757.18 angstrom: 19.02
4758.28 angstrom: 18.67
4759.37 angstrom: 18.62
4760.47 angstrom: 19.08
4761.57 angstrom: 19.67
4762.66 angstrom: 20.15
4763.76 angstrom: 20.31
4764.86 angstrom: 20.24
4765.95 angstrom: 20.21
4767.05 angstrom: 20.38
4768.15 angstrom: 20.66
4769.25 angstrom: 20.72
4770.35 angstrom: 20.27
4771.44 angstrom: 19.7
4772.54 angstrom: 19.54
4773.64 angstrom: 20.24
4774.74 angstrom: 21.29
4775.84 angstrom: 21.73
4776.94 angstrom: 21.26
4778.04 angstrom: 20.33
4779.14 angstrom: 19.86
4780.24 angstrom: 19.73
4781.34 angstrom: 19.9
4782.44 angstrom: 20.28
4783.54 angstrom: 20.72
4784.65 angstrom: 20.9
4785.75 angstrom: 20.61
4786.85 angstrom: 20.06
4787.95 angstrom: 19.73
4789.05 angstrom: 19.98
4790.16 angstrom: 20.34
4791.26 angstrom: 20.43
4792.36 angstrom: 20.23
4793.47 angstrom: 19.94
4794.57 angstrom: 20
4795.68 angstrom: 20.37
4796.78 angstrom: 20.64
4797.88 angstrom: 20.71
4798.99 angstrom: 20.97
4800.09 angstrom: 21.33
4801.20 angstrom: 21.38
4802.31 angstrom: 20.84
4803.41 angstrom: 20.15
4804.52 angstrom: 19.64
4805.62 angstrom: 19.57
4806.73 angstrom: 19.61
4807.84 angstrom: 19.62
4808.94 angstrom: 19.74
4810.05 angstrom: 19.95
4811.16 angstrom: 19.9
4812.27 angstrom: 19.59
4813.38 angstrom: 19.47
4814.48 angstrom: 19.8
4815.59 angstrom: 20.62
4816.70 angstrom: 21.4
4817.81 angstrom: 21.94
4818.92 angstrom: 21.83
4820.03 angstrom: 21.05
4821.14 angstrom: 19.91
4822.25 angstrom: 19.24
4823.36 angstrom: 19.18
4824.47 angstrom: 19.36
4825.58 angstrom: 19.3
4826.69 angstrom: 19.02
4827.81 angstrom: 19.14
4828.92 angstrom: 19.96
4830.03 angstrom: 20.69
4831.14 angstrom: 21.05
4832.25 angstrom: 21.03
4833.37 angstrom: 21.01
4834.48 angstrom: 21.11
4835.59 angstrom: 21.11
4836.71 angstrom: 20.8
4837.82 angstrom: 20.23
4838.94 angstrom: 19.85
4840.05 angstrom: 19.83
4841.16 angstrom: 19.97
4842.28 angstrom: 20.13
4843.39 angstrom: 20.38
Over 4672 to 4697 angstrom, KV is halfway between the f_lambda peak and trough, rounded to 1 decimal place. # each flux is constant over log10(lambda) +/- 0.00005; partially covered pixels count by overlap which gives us 19.1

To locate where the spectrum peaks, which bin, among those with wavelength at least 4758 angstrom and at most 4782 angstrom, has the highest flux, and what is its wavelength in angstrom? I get 4775.84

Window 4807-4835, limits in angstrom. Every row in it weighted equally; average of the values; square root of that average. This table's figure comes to 4.49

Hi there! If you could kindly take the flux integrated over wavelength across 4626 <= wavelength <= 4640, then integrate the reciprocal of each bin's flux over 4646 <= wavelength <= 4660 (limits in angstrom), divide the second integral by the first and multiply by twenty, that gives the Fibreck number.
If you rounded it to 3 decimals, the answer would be 0.052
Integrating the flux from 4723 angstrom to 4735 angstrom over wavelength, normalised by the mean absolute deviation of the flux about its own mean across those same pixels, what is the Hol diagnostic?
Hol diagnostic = 709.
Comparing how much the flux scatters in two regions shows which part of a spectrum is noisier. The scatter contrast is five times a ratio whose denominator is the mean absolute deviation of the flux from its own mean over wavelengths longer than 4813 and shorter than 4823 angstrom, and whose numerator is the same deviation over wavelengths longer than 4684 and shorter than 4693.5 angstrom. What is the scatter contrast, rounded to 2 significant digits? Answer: 4.0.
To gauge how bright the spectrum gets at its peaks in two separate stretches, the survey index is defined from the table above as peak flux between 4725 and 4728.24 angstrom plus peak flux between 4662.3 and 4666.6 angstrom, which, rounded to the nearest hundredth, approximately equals 42.00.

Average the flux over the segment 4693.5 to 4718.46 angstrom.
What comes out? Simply 19.0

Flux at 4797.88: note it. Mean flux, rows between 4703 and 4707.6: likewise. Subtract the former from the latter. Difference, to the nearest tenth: -3.0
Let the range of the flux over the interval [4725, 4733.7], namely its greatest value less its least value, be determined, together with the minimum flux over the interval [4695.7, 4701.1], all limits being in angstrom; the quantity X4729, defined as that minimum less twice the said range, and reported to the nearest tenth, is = 16.5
